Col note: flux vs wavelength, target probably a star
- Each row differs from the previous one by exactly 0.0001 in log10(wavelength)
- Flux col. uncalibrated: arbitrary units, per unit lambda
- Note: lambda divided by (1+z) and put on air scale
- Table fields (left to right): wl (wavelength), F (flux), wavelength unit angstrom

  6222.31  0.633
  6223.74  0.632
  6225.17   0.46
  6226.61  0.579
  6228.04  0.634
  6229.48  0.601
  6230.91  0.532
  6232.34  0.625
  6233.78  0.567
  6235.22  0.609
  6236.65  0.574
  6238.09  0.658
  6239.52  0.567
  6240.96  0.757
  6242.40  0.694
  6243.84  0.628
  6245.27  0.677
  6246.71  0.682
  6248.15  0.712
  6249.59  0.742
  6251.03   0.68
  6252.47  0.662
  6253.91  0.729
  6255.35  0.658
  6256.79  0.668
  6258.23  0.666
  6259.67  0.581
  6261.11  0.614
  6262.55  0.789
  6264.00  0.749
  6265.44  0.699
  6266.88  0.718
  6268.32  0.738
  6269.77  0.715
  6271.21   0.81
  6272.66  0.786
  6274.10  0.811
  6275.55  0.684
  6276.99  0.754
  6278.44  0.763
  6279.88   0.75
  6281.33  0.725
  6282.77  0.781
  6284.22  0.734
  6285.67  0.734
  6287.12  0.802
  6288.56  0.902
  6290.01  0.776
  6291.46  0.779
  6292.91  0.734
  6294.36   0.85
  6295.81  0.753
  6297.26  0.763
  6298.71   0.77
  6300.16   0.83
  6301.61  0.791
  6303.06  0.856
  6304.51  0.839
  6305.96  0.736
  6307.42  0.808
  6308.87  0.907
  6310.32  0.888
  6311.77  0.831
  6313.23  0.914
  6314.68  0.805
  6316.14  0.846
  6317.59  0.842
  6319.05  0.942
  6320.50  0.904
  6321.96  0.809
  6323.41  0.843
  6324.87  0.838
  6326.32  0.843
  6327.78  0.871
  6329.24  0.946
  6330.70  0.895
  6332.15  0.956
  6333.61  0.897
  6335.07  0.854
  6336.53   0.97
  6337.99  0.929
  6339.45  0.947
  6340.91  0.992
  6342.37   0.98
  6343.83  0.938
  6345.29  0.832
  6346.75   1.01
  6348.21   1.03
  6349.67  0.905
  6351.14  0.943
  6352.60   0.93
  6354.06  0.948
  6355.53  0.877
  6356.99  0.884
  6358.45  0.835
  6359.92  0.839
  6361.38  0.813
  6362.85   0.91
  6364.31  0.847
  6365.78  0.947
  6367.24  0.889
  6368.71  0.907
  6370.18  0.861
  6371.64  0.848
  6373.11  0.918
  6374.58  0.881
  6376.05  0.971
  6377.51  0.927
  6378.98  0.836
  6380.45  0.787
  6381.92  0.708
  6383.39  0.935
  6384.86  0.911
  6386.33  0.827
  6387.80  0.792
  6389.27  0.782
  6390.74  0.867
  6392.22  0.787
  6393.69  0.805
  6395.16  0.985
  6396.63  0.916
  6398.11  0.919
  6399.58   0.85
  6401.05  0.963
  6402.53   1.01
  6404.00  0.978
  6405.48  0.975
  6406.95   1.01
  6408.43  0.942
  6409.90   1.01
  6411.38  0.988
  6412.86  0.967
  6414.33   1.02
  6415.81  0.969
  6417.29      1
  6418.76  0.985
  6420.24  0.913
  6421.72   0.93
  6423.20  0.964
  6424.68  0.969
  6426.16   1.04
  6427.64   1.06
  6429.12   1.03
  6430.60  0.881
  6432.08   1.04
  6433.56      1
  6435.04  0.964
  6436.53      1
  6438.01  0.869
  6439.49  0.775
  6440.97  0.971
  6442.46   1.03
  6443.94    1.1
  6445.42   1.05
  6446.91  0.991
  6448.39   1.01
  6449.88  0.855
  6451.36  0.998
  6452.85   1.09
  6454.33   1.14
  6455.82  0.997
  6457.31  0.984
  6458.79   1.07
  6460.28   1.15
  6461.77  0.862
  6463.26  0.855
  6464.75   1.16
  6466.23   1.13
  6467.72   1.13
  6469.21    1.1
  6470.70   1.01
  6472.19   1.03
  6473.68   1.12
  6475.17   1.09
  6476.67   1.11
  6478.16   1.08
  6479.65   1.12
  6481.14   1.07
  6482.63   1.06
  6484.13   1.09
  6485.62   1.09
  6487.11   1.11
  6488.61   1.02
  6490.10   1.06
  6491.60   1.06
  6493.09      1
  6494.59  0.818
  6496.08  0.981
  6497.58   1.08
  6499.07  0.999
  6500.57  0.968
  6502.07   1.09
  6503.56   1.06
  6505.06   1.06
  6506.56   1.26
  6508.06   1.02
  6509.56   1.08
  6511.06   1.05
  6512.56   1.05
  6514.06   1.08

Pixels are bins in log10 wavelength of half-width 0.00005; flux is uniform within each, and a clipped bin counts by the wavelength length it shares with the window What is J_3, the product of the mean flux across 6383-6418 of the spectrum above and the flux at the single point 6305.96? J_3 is 0.68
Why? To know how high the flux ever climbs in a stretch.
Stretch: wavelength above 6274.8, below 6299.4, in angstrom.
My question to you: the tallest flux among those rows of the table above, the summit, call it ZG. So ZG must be 0.902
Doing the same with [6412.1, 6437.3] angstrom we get 1.06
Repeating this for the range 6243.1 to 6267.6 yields 0.789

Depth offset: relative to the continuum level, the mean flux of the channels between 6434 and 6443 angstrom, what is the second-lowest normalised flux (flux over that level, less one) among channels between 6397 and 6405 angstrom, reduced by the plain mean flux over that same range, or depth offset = -0.96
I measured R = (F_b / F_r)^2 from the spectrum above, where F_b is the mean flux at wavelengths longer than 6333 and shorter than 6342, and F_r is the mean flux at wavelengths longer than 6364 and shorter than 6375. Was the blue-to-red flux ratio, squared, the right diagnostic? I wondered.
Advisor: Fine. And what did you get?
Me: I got 1.1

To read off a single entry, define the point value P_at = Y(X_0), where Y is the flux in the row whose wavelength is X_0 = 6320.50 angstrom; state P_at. 0.904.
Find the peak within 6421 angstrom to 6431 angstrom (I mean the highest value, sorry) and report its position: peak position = 6427.64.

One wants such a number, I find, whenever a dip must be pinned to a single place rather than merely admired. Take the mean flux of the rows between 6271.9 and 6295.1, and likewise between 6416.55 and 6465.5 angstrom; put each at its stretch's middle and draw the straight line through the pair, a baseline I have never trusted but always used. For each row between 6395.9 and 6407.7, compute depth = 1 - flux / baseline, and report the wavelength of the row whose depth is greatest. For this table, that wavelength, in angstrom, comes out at 6399.58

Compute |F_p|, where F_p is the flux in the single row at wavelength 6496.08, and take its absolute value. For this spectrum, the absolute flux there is 0.98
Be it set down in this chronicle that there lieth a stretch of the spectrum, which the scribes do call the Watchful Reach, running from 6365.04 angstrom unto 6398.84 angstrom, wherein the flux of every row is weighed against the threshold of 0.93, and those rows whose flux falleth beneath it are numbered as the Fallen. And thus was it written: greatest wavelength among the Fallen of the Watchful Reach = 6398.11 angstrom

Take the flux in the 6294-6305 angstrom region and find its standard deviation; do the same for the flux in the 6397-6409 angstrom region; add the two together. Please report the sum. 0.09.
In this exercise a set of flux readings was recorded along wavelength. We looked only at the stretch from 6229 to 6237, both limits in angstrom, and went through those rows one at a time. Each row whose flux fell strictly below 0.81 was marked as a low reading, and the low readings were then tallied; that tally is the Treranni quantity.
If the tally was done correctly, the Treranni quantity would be 6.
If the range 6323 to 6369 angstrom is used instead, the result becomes 0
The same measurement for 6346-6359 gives 0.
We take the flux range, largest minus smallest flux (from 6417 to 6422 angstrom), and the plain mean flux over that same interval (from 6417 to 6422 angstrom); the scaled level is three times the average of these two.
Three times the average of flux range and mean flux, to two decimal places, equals 1.57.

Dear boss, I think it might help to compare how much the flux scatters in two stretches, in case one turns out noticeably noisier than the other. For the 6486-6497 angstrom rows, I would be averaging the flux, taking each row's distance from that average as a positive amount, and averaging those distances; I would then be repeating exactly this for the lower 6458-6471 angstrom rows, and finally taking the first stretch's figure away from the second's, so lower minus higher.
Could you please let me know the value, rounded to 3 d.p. 0.032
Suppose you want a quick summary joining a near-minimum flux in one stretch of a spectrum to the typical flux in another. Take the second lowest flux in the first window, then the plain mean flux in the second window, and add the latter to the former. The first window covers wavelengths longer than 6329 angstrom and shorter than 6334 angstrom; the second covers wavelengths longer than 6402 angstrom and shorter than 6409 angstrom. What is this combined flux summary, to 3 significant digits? 1.88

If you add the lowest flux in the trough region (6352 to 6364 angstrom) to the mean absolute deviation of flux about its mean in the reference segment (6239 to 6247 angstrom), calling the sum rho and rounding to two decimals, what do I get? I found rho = 0.86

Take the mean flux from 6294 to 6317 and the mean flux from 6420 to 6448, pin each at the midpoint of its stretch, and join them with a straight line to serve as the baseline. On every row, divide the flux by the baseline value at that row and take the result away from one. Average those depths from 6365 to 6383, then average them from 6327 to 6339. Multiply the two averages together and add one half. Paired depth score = 0.498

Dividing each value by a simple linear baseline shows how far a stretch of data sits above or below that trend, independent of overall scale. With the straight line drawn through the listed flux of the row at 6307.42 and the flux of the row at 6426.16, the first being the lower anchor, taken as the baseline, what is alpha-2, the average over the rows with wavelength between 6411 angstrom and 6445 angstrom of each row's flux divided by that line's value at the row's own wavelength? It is 0.937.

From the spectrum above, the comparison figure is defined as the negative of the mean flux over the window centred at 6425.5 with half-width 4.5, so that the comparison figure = -1.00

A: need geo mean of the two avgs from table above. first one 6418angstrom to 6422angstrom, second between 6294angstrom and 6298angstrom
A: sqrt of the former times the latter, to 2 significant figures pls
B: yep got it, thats 0.86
